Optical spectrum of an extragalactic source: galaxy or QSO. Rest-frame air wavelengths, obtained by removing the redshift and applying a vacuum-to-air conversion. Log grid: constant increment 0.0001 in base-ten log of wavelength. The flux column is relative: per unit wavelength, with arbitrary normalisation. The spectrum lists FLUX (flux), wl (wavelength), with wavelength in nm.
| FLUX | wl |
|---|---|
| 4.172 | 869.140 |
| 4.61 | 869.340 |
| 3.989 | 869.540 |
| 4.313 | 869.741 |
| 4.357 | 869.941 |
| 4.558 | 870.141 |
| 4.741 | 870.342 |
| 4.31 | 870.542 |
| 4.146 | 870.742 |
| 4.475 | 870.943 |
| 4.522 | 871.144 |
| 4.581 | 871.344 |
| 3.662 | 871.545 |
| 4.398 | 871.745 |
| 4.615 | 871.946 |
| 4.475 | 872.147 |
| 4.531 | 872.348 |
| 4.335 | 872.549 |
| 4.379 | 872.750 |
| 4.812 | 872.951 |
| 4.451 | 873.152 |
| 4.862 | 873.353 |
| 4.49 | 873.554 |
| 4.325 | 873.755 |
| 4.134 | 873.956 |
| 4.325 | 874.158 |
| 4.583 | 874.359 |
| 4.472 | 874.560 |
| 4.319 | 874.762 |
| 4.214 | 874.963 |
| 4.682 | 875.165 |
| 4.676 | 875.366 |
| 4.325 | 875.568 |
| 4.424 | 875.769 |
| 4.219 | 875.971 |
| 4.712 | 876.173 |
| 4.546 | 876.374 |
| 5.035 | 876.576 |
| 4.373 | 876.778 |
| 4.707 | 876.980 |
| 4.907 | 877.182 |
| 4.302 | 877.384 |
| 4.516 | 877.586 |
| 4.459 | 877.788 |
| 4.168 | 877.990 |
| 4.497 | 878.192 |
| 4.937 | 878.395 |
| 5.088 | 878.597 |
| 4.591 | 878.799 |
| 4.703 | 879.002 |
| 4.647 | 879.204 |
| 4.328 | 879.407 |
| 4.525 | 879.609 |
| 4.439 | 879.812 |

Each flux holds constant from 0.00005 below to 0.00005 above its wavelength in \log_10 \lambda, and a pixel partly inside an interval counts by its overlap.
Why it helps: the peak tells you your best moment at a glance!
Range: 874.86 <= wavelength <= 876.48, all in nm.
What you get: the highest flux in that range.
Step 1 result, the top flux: 4.712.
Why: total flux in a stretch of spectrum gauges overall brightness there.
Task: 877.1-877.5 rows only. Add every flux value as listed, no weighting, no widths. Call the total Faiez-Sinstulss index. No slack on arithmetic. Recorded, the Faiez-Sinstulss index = 9.21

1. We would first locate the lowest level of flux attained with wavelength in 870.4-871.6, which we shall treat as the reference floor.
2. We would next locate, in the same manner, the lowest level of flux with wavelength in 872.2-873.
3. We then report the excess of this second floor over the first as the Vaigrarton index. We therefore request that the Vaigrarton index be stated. 0.67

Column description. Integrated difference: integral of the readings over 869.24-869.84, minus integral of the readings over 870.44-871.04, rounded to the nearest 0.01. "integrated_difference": -0.01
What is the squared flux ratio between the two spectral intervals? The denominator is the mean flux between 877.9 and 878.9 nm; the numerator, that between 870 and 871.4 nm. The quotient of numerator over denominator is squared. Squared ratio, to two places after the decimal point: 0.92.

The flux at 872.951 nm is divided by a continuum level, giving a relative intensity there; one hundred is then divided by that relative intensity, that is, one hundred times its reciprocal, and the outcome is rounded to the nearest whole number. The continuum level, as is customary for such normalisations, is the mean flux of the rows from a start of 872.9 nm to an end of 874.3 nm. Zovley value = 93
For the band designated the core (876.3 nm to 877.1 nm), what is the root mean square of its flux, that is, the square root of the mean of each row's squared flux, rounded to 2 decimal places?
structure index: 4.67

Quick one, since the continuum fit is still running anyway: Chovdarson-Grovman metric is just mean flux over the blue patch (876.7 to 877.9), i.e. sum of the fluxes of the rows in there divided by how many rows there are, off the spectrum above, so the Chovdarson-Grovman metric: 4.54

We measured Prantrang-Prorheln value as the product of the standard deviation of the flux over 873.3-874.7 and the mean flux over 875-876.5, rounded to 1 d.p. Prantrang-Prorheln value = 1.0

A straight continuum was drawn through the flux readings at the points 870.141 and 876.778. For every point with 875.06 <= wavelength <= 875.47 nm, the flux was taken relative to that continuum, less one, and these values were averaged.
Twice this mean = 0.12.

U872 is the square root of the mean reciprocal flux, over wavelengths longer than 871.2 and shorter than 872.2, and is 0.481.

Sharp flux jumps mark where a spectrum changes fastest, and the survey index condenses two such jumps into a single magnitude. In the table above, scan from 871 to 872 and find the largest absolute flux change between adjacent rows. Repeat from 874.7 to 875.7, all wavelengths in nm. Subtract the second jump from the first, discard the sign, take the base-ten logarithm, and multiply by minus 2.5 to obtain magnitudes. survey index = 0.9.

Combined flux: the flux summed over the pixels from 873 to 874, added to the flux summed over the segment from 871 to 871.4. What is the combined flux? 31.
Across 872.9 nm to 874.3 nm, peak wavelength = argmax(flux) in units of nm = 873.353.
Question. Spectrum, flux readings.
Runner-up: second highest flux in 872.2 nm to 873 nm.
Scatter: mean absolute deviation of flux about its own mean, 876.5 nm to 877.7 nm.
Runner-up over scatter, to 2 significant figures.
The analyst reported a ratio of 19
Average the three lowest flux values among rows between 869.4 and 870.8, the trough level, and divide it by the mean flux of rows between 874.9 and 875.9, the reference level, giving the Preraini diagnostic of 0.929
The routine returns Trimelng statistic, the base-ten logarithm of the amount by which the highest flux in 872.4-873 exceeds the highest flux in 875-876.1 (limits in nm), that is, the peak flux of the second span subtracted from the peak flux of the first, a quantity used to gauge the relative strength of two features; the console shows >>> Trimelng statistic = -0.89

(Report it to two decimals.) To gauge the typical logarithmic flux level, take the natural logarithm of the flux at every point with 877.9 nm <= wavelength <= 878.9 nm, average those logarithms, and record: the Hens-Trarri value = 1.54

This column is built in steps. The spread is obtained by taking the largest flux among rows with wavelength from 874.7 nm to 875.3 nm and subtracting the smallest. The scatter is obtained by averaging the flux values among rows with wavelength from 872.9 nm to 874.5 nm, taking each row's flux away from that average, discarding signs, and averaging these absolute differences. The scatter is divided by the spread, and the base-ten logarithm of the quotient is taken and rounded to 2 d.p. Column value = -0.39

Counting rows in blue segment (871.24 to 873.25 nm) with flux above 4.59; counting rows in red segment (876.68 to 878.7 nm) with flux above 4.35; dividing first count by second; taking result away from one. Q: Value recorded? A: 0.75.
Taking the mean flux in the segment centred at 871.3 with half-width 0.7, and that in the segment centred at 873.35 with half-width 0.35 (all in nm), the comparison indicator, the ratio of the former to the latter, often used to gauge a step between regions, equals 0.94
